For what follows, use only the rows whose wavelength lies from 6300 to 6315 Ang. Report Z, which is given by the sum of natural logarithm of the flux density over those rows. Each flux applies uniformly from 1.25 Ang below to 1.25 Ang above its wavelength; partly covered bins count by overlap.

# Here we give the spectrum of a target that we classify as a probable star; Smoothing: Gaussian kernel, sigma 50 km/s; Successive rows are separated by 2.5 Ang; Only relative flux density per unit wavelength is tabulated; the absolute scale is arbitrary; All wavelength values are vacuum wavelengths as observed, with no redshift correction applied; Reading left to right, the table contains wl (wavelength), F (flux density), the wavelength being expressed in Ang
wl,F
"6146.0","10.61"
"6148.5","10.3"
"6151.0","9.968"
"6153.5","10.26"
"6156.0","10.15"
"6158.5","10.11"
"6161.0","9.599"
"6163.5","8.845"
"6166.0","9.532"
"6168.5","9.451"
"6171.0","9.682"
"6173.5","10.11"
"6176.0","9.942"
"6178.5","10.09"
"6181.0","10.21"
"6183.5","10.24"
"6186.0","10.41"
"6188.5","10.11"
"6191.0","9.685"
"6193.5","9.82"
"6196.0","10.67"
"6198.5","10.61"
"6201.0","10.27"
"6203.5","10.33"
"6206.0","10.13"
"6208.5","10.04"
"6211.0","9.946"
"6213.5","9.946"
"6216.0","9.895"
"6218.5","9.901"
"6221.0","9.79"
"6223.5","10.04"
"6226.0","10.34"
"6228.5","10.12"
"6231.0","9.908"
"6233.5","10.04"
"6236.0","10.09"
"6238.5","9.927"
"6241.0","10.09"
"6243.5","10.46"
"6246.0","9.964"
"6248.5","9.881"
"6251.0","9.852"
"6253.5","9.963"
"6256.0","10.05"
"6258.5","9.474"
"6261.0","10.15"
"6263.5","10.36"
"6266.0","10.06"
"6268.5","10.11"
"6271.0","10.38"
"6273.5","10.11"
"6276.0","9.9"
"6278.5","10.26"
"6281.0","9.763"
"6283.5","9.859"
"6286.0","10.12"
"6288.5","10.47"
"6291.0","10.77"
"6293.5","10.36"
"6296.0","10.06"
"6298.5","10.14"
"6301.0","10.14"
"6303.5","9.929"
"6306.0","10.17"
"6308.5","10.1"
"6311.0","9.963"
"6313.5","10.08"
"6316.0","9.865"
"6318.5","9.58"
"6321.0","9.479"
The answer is 13.9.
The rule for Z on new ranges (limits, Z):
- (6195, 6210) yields 14.0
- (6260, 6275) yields 13.9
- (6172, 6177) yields 4.6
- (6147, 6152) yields 4.6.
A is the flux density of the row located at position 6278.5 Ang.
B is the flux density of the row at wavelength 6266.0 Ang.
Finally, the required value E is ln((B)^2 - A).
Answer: 4.51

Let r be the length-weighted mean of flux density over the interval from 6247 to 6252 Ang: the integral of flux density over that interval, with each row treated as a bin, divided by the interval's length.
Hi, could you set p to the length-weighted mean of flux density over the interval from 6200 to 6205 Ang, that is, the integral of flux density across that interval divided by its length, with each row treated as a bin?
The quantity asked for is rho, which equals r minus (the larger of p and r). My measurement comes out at -0.42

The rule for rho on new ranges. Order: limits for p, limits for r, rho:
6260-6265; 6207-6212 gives -0.25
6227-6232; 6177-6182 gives 0.00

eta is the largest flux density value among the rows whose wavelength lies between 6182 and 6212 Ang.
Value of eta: 10.67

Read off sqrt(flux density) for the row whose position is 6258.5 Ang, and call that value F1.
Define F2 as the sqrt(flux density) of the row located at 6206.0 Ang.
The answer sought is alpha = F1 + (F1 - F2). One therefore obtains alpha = 2.97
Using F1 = 3.08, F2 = 3.18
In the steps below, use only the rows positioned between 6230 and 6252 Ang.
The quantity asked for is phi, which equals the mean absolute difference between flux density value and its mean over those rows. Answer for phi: 0.13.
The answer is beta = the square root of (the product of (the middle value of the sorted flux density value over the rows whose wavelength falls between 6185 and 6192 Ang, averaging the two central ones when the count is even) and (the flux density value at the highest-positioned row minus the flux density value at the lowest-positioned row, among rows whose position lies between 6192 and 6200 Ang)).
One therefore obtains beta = 2.8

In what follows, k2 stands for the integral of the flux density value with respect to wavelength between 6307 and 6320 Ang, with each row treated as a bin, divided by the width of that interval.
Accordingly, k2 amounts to 9.9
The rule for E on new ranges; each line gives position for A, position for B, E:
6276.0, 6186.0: 4.59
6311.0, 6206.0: 4.53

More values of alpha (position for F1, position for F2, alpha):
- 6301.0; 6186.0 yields 3.14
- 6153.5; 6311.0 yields 3.25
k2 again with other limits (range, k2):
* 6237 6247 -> 10.1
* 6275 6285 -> 10.0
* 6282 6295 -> 10.3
